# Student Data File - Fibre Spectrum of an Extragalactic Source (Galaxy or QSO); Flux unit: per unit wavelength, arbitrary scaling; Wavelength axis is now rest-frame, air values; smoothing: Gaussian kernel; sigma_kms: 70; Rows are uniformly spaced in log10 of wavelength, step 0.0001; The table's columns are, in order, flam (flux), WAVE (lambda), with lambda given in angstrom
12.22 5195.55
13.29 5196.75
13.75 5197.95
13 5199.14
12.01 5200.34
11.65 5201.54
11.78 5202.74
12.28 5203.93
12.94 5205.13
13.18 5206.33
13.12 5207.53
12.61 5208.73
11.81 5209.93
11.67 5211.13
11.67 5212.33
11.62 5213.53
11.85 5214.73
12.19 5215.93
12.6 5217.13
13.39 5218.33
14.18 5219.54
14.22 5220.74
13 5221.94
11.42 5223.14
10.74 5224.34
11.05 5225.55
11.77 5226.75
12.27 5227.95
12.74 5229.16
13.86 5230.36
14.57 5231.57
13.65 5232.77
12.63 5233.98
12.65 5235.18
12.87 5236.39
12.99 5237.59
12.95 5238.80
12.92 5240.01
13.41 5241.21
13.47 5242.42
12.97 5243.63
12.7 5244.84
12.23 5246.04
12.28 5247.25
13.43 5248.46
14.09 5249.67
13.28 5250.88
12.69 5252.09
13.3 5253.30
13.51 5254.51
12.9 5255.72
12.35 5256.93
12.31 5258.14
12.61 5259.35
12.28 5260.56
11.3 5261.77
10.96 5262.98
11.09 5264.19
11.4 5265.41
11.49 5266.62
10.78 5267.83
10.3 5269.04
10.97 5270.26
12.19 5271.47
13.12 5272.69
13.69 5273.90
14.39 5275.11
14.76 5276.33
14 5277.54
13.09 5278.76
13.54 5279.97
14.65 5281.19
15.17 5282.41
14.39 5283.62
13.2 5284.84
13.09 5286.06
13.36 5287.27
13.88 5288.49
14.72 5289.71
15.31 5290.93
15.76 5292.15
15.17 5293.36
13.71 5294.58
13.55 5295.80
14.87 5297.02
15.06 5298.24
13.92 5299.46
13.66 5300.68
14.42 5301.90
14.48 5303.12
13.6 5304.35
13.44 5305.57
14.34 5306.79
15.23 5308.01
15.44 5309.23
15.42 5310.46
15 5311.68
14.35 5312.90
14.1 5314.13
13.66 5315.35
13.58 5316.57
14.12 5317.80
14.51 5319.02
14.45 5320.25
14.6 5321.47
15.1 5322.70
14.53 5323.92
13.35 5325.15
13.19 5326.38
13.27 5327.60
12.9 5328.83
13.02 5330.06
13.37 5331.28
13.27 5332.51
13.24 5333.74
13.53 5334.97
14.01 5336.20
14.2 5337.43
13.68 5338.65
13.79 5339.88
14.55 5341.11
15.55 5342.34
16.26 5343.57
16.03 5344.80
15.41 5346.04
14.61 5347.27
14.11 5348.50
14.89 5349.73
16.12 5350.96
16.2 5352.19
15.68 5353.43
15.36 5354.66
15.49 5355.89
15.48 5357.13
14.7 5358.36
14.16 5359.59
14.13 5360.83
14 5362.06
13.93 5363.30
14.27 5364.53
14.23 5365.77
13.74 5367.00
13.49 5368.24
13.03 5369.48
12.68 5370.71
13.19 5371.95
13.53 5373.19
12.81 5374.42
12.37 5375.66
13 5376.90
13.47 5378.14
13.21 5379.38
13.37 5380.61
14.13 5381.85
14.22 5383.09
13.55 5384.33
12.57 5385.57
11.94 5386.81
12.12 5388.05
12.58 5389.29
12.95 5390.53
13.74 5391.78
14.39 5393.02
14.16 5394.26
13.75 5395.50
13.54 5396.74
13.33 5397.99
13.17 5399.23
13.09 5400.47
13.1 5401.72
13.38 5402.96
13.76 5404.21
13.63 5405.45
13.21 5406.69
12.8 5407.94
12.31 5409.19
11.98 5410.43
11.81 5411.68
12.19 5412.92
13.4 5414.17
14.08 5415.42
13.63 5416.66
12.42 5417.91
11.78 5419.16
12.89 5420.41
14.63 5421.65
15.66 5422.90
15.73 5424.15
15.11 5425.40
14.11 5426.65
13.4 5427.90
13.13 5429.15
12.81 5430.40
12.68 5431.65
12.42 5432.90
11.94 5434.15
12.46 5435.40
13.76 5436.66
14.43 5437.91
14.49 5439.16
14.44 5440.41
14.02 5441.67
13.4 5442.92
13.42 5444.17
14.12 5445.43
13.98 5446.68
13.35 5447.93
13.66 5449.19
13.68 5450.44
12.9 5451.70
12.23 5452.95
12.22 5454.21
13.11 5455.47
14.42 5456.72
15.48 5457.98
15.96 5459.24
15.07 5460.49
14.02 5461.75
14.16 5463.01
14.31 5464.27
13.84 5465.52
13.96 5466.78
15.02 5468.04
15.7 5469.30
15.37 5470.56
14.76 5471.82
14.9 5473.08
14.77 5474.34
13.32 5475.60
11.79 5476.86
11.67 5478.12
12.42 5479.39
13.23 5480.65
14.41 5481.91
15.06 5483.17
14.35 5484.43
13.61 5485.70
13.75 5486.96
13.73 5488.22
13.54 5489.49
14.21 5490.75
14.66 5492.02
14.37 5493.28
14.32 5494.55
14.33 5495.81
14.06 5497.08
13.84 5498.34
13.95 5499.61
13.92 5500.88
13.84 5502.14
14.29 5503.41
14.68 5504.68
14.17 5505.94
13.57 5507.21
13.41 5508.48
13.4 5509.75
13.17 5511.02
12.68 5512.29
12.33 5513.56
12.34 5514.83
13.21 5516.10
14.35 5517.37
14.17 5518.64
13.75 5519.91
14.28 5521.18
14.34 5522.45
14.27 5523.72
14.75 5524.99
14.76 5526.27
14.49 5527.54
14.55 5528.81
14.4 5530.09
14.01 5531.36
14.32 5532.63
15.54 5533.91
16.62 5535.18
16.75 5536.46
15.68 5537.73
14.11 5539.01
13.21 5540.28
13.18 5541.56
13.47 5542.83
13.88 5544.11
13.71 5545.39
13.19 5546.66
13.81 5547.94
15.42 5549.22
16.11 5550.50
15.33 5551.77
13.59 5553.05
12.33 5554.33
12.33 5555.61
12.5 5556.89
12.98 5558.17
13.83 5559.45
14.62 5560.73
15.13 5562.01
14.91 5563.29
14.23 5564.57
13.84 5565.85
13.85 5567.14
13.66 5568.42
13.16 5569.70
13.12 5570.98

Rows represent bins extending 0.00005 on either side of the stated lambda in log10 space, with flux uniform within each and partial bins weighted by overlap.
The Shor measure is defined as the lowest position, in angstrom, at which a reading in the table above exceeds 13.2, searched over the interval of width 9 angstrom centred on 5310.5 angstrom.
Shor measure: 5306.79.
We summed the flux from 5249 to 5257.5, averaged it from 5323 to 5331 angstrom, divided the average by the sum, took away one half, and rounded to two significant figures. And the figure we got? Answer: -0.35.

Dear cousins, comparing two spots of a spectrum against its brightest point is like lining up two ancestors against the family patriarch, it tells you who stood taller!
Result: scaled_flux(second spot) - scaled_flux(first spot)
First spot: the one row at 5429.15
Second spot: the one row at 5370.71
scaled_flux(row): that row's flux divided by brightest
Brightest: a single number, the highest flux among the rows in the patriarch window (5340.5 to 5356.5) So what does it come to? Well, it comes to -0.028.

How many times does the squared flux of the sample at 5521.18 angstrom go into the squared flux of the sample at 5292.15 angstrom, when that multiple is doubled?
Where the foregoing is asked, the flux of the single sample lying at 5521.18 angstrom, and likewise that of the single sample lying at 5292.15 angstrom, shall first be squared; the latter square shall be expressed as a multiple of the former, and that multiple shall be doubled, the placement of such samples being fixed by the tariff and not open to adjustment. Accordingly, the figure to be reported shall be 2.44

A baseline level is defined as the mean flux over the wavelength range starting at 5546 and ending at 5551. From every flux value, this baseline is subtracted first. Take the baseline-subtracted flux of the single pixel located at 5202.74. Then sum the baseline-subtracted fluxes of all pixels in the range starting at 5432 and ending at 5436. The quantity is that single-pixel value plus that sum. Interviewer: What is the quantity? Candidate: -10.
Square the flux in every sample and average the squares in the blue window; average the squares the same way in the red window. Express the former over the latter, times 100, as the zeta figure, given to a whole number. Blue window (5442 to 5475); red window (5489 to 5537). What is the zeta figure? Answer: 100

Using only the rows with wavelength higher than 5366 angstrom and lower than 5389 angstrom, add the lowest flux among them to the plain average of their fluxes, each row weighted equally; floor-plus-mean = 25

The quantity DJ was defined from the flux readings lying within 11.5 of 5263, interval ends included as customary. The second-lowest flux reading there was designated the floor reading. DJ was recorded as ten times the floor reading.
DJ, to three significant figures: 108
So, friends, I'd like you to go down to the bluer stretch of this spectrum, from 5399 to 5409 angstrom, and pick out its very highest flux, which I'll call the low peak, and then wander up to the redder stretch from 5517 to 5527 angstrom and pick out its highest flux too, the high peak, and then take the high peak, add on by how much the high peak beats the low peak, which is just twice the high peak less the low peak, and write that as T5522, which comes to 16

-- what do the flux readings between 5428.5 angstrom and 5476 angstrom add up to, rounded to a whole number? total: 528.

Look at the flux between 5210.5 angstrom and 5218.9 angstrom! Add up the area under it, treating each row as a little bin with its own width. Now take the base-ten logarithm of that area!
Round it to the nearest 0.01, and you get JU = 2.01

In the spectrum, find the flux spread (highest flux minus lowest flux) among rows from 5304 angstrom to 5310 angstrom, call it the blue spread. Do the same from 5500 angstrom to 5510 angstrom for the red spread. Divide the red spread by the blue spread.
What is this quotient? 0.6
